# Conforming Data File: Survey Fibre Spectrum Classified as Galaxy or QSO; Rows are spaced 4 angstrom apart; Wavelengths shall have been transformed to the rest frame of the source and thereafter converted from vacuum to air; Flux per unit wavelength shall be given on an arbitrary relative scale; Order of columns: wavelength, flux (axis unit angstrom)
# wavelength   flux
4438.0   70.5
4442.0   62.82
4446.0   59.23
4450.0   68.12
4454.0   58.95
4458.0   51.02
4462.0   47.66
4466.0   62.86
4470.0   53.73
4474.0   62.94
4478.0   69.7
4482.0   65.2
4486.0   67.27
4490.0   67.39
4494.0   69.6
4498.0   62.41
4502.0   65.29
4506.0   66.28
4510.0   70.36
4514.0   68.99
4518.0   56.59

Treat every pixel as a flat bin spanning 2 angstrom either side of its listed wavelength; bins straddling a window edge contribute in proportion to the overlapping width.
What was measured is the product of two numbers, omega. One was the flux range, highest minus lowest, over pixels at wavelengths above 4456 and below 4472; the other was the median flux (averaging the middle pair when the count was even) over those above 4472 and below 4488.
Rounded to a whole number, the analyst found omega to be 1007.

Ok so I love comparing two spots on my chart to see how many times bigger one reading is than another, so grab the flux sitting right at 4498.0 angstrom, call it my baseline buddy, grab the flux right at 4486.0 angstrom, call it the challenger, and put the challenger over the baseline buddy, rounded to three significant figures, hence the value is 1.08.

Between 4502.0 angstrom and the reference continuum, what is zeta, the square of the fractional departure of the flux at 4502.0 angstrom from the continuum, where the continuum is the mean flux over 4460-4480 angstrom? 0.010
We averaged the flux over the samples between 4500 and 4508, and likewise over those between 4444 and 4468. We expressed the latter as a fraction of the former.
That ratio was 0.88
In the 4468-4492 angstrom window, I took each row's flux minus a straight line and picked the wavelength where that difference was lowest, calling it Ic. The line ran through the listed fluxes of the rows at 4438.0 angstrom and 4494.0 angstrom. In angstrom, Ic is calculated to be 4470.0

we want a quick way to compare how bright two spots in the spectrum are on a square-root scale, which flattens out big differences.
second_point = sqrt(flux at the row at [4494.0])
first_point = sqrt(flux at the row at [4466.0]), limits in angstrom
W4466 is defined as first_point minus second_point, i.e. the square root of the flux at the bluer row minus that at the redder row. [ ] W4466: -0.4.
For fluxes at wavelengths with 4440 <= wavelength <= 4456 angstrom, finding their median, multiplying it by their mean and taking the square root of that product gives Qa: 62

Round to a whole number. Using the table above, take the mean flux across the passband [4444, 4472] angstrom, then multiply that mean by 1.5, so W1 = 86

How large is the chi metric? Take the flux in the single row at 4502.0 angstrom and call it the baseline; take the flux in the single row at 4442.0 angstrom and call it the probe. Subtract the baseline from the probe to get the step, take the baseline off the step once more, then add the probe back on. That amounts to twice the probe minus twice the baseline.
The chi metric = -5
